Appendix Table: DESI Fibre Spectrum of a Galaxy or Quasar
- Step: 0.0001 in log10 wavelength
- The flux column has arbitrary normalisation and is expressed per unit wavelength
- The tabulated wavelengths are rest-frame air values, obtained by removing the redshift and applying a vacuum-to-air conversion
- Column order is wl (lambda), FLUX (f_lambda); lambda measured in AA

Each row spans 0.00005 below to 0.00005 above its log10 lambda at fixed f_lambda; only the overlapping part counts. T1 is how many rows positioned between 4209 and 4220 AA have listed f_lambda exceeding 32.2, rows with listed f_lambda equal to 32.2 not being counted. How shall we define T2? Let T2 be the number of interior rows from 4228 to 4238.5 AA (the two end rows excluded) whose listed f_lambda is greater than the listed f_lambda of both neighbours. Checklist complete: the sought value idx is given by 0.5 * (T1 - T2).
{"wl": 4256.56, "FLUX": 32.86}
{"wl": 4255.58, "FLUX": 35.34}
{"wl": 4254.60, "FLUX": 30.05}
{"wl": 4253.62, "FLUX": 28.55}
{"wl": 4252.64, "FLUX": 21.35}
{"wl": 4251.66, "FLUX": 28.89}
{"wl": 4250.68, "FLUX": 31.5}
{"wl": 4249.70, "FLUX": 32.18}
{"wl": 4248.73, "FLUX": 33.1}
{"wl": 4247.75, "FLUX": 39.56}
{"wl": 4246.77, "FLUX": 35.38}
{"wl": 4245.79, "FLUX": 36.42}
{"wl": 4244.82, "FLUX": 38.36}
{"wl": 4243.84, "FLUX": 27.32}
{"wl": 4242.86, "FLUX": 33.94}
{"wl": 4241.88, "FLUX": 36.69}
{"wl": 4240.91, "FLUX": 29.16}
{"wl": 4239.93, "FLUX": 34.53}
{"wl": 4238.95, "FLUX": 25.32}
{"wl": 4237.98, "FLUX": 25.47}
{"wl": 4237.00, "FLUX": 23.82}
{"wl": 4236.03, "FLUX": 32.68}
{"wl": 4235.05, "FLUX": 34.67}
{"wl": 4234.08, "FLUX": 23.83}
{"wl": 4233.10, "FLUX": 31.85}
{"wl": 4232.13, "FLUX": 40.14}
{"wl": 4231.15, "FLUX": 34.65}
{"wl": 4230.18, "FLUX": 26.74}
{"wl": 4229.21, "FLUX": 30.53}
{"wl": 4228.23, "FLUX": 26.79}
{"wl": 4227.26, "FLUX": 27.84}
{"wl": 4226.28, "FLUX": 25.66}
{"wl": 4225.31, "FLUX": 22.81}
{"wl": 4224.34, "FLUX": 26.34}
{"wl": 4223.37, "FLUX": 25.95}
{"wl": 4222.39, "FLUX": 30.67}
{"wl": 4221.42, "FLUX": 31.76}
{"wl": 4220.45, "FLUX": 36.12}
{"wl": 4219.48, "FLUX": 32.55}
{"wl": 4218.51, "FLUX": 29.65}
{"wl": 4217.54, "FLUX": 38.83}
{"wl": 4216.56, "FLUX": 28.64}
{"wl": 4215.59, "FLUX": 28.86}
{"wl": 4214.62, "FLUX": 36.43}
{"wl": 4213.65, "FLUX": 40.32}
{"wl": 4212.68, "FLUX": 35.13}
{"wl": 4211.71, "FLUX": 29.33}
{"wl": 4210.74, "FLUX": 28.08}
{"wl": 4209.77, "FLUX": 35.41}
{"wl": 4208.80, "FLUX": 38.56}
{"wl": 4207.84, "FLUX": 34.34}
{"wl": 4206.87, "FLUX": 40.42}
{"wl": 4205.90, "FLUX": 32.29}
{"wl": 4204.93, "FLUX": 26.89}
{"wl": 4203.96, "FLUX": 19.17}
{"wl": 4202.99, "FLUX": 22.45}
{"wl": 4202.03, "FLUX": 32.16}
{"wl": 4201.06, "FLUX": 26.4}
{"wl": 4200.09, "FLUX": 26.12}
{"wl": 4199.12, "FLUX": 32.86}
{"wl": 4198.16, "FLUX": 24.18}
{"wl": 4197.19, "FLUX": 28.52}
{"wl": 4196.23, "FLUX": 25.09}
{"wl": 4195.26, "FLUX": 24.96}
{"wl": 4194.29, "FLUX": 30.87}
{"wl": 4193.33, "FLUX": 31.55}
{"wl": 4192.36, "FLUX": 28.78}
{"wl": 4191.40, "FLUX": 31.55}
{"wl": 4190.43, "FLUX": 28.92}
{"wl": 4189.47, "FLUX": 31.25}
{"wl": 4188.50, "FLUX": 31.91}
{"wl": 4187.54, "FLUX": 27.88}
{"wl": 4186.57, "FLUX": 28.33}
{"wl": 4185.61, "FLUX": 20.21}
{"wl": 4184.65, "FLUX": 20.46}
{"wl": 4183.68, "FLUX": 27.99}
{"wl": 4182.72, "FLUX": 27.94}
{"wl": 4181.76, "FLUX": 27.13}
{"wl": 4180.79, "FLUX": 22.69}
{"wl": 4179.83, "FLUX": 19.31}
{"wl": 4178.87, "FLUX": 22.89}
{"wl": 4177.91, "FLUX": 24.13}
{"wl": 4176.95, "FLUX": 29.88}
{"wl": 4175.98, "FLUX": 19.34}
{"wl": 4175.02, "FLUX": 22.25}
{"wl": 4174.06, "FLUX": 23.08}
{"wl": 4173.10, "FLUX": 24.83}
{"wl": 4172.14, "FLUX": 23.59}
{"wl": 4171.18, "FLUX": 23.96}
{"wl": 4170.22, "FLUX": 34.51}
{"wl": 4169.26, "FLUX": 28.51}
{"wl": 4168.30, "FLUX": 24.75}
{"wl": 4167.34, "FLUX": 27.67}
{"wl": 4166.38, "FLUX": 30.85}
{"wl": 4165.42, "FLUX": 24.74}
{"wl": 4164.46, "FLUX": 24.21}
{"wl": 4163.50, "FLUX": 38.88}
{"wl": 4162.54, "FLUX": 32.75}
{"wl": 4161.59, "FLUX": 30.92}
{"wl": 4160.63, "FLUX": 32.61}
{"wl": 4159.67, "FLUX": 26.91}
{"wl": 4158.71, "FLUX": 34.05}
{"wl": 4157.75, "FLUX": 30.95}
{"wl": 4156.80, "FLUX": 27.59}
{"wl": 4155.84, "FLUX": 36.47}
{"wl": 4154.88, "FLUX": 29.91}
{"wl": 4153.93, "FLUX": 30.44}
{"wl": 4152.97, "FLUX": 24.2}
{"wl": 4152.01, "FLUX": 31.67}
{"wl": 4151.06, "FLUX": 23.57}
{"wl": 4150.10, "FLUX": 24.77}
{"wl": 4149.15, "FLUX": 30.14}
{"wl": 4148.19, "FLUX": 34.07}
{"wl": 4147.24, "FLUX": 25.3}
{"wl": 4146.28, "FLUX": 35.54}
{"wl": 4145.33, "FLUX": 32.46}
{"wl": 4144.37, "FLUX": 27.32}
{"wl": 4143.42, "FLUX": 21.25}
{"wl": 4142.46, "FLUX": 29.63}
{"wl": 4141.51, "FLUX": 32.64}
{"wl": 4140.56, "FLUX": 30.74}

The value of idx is 1.5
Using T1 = 6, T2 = 3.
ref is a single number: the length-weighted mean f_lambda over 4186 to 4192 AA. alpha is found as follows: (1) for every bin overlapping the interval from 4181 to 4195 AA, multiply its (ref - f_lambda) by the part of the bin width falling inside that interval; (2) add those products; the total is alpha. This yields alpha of 25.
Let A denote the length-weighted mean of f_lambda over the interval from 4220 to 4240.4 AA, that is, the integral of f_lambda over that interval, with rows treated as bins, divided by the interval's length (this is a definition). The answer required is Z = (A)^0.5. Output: 5.42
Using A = 29.4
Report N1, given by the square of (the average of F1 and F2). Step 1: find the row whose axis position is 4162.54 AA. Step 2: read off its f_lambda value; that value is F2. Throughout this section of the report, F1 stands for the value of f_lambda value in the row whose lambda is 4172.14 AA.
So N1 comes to 794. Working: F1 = 23.59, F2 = 32.75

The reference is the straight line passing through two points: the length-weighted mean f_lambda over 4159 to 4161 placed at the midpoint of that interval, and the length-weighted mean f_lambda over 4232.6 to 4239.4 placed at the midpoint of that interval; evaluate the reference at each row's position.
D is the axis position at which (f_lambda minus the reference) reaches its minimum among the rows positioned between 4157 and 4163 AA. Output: 4159.67 AA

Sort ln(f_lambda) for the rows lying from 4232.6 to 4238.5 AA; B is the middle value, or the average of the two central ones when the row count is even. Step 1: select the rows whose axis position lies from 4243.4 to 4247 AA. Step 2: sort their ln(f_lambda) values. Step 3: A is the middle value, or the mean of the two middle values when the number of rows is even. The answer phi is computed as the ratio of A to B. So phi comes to 1.07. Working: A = 3.58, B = 3.35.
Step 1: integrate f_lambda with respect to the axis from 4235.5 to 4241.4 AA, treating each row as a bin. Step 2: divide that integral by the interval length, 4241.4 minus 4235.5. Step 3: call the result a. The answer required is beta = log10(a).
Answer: 1.46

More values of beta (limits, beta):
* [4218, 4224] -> 1.49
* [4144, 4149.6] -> 1.49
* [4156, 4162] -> 1.49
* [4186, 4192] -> 1.47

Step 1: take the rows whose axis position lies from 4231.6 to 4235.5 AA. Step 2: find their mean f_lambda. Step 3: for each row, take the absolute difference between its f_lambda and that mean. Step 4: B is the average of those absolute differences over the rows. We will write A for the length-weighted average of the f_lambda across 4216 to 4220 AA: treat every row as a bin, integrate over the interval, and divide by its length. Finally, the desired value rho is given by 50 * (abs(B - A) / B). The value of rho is 288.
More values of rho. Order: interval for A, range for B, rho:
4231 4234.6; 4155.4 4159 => 492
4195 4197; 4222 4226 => 555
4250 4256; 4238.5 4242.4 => 300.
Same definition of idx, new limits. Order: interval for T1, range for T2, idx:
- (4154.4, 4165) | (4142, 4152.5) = 1.5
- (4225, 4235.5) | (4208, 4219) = 0.5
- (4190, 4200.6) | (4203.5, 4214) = -0.5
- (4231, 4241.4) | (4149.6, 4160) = 0.5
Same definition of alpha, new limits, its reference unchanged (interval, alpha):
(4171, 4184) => 73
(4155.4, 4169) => -5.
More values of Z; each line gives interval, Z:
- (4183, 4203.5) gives 5.27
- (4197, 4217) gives 5.55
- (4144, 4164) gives 5.52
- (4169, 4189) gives 5.02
